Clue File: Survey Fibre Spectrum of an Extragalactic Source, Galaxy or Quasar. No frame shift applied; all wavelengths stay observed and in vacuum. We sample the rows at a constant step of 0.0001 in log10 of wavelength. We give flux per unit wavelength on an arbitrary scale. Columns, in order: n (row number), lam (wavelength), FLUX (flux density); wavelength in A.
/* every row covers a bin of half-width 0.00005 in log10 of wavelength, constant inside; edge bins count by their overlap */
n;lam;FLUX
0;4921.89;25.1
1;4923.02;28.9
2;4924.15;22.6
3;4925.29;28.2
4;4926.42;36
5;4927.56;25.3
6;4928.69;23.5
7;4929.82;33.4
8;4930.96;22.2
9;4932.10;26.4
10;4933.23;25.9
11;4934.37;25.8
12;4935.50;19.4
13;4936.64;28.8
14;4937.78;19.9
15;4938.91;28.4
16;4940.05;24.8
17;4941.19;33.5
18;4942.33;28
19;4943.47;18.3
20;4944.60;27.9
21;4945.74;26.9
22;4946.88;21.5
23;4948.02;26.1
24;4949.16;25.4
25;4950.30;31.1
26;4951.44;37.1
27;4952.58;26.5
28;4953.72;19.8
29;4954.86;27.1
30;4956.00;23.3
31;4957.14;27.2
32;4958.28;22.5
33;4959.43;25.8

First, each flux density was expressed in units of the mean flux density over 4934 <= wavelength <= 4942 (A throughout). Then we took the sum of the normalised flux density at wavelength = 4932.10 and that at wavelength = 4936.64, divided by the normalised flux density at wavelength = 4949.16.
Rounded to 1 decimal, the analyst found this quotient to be 2.2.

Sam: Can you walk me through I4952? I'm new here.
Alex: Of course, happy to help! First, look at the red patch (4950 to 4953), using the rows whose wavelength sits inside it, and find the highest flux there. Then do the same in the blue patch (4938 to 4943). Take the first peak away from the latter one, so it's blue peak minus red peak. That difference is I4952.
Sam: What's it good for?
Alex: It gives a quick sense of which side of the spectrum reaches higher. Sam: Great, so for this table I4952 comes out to -4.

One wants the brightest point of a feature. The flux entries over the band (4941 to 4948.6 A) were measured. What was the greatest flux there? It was 33.5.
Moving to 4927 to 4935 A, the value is 33.4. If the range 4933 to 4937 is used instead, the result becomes 28.8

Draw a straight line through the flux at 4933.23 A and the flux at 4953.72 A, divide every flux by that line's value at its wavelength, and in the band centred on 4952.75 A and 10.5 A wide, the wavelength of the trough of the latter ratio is 4953.72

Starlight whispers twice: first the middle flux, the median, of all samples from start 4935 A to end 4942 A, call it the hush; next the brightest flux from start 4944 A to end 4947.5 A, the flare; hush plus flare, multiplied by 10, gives 545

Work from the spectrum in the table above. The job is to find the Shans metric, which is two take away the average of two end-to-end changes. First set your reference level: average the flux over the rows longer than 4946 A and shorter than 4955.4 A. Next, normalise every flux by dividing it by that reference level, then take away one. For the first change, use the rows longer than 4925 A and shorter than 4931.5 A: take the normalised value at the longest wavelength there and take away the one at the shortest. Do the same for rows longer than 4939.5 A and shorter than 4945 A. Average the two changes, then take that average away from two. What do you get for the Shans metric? 2.05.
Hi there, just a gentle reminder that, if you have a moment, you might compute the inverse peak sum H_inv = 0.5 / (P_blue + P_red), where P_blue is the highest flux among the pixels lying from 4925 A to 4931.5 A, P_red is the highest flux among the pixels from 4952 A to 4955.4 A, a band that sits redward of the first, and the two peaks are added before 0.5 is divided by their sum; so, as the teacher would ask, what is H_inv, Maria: 0.0079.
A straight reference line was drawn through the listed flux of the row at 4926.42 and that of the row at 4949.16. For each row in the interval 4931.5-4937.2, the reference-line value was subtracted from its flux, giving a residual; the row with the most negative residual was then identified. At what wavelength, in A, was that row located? 4935.50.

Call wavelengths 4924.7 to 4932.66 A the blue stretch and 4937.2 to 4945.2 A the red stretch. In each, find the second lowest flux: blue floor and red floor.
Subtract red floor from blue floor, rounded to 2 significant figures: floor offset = 3.6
